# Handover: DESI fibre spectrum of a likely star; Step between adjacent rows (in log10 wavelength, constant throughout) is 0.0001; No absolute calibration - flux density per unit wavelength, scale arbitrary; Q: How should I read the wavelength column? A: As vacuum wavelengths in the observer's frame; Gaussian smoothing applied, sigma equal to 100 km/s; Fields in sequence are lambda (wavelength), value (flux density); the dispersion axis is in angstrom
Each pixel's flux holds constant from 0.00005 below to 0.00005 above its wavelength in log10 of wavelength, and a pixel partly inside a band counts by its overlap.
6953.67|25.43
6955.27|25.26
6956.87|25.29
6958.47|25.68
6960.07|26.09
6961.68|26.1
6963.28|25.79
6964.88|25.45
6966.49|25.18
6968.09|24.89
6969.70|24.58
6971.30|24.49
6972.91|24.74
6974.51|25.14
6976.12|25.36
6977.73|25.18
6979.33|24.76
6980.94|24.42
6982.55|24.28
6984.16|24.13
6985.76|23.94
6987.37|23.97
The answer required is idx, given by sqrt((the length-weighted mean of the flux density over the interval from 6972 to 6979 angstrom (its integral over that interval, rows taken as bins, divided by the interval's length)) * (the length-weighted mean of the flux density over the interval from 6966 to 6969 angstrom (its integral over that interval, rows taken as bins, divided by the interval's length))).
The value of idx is 25.0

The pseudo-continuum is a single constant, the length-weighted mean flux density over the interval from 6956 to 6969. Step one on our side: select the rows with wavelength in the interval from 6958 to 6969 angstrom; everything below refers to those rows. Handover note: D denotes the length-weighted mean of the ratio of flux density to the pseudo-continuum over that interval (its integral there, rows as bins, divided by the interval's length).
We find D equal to 1.00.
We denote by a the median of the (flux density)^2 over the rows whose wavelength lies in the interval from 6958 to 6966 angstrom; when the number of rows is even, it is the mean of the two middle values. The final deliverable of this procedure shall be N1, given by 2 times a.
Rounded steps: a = 665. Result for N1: 1330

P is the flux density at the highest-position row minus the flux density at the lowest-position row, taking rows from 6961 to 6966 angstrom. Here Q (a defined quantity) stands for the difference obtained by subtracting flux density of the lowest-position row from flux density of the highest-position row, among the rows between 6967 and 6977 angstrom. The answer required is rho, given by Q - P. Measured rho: 1.1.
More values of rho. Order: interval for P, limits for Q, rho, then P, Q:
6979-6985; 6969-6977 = 1.4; -0.63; 0.8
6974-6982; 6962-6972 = -0.6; -0.72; -1.3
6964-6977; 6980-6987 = -0.4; -0.09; -0.5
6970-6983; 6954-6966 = 0.4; -0.21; 0.2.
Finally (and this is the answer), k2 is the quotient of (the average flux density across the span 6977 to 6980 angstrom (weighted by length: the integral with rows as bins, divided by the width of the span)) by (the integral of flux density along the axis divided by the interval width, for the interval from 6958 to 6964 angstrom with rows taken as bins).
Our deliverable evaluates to 0.97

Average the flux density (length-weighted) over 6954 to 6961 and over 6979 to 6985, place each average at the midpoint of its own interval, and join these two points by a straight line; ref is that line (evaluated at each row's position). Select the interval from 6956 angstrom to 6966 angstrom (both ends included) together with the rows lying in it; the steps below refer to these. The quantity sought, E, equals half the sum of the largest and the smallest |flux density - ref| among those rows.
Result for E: 0.44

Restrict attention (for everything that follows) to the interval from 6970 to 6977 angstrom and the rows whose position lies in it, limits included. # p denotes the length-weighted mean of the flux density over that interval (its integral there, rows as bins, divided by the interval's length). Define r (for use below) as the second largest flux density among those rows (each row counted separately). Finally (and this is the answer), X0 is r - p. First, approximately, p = 24.9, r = 25.14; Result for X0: 0.23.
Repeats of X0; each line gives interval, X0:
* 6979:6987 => 0.16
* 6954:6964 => 0.39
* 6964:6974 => 0.27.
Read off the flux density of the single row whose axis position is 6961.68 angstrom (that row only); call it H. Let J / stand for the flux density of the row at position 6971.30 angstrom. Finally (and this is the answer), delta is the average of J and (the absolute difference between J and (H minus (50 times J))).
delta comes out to 624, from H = 26.1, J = 24.49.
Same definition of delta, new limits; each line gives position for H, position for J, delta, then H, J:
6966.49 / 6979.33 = 631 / 25.18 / 24.76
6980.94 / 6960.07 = 666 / 24.42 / 26.09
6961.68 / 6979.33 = 631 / 26.1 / 24.76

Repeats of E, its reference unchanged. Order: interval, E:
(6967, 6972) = 0.29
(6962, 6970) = 0.27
